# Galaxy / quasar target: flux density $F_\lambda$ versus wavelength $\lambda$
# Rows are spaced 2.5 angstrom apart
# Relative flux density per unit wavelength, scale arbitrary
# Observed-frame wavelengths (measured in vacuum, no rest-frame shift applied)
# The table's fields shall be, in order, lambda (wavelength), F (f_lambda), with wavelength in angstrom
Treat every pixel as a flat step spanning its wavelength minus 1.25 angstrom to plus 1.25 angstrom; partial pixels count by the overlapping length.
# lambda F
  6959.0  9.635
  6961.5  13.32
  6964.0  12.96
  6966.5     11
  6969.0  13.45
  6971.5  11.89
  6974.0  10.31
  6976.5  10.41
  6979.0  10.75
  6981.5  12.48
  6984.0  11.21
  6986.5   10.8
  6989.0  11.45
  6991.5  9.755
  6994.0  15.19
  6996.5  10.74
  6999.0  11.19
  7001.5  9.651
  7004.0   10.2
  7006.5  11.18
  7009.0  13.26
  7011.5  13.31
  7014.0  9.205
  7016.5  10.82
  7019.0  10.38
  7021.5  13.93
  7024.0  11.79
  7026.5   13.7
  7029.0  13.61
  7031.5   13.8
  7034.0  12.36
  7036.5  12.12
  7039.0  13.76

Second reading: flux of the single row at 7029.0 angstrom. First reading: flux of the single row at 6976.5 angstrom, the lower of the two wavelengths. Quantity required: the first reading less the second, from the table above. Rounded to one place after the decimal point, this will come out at -3.2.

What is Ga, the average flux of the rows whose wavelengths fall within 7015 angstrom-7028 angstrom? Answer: 12.1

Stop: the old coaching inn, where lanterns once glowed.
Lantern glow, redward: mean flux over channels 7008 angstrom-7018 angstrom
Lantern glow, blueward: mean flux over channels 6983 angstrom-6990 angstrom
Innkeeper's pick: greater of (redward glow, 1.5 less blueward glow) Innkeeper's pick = 11.6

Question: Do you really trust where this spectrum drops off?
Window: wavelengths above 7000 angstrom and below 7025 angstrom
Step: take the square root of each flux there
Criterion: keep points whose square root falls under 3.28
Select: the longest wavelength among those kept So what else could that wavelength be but 7019.0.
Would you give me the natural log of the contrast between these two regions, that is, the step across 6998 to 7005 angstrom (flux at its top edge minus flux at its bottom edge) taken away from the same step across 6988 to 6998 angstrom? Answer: -1.3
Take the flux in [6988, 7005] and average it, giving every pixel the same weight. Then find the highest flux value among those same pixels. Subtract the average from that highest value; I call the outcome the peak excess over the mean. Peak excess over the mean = 4.0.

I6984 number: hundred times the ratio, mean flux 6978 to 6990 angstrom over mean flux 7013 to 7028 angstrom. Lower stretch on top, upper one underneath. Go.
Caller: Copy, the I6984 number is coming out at 97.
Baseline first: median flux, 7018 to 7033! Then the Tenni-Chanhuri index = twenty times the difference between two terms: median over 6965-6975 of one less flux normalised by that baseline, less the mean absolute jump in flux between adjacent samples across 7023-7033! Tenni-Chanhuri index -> -11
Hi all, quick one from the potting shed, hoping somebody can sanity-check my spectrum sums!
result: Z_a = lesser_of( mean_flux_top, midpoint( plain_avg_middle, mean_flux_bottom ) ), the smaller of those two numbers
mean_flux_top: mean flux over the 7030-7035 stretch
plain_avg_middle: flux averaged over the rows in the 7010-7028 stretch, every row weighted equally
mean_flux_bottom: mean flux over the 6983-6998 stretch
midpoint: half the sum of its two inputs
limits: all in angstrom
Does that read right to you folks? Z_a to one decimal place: 11.7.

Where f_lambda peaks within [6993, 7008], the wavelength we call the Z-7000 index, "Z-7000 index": 6994.0 angstrom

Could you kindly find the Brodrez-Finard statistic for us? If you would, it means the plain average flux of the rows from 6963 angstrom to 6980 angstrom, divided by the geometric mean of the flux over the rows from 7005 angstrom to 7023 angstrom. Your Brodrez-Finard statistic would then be 0.99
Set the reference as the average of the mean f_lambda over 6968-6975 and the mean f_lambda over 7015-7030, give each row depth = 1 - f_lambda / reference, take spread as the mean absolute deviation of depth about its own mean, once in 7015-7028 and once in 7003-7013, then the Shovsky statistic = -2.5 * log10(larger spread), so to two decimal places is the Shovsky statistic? 2.38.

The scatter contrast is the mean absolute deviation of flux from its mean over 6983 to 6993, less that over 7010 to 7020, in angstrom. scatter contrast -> -0.66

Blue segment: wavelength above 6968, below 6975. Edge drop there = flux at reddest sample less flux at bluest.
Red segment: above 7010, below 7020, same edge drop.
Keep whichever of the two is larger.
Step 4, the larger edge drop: -2.9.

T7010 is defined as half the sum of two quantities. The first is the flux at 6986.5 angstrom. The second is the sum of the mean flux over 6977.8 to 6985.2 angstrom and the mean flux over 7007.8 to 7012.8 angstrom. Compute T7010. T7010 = 17.8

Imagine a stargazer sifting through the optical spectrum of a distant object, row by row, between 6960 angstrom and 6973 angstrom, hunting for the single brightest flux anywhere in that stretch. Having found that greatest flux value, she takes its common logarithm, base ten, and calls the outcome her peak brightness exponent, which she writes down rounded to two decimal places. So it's 1.13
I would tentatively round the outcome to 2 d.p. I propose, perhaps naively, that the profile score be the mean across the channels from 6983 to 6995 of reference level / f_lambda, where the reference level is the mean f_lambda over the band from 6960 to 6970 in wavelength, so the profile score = 1.11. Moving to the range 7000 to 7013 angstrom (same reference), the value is 1.12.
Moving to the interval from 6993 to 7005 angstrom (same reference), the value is 1.14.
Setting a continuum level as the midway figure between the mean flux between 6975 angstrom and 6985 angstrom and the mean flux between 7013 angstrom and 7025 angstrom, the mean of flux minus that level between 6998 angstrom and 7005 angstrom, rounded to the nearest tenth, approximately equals -0.9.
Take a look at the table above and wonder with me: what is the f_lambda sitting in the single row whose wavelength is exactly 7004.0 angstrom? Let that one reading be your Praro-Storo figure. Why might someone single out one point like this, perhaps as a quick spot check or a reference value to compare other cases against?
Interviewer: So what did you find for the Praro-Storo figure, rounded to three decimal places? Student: 10.200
